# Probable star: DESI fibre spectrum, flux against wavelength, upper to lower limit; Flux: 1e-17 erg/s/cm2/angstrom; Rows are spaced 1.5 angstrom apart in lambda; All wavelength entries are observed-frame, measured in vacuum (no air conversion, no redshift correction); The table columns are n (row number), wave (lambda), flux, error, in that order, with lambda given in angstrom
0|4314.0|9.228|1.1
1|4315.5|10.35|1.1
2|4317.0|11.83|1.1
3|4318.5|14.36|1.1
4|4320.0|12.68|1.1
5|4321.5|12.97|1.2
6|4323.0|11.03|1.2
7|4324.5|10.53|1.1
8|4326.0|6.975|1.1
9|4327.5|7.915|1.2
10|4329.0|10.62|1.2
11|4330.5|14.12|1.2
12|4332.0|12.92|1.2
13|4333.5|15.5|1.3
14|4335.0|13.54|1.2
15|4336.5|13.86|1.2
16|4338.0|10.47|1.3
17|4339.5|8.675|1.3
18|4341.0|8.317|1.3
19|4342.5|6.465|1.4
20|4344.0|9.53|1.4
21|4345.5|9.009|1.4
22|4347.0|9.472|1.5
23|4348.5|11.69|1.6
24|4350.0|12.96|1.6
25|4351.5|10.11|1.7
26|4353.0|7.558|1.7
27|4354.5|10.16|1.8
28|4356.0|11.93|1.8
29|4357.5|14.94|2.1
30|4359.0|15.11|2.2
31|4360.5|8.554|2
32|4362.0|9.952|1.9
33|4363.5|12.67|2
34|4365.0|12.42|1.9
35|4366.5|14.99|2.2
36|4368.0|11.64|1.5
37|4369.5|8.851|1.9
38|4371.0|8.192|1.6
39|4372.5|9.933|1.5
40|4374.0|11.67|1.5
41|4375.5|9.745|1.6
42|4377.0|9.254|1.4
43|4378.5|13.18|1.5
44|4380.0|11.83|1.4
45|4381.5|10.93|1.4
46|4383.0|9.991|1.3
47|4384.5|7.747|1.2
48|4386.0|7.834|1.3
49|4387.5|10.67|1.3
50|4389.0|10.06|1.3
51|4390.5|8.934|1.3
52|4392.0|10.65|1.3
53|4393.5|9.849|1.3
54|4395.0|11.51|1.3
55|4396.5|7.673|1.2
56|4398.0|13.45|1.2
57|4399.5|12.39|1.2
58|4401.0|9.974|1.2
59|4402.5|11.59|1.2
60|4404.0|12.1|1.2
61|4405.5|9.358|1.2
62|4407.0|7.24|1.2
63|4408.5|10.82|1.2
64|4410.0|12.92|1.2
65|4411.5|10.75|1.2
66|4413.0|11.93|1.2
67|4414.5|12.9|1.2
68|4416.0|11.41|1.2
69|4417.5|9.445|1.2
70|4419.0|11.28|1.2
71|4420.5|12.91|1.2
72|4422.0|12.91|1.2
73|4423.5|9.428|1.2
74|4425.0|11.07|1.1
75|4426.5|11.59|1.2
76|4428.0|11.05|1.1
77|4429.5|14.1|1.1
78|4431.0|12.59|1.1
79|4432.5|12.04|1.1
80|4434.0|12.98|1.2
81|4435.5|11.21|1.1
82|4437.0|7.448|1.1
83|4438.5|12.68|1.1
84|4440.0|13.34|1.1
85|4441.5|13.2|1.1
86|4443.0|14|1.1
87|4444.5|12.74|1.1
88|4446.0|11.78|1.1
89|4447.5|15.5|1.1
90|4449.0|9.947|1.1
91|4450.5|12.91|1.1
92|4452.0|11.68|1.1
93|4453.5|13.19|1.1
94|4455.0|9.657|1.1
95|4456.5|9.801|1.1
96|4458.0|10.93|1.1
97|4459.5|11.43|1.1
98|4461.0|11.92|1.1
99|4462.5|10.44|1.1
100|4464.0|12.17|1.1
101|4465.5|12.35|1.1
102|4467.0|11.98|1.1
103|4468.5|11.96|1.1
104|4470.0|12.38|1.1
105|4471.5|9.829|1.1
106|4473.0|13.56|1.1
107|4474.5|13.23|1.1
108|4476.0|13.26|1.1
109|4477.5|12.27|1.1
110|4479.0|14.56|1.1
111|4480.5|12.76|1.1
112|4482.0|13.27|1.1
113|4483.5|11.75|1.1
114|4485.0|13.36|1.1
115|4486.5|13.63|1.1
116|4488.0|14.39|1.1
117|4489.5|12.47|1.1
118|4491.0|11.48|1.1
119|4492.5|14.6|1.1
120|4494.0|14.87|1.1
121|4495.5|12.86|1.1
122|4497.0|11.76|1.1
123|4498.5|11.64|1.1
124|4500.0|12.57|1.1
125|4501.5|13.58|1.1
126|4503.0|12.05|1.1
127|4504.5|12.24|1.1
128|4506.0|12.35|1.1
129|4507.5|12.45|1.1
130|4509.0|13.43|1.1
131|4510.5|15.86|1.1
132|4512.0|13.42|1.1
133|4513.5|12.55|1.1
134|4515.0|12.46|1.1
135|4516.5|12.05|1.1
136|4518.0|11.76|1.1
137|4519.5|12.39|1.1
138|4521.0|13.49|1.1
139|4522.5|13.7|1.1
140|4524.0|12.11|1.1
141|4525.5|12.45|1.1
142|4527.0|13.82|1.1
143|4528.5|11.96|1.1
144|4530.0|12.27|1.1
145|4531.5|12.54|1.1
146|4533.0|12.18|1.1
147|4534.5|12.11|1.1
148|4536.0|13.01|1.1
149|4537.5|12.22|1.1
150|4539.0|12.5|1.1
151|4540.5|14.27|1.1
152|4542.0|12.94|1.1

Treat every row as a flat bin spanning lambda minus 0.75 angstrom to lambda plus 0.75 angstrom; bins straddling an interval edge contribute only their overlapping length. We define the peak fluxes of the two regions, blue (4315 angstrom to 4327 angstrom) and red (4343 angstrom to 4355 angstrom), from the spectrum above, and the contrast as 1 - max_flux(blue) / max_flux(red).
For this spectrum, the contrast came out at -0.11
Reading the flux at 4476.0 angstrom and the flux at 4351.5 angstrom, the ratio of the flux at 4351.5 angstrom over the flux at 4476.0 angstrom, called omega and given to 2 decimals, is 0.76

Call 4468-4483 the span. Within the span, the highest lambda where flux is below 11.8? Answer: 4471.5 angstrom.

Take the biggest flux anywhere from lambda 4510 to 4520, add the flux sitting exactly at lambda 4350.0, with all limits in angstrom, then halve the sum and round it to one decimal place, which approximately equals 14.4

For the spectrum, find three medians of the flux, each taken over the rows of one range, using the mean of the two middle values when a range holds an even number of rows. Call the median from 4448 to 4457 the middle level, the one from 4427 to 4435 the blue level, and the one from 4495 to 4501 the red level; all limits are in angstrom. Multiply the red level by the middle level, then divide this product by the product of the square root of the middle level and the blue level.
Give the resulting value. 3.18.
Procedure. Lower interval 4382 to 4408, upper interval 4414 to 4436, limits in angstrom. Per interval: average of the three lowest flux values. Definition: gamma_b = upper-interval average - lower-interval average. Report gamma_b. 2.4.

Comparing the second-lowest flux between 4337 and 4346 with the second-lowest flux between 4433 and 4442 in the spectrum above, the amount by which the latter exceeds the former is 2.9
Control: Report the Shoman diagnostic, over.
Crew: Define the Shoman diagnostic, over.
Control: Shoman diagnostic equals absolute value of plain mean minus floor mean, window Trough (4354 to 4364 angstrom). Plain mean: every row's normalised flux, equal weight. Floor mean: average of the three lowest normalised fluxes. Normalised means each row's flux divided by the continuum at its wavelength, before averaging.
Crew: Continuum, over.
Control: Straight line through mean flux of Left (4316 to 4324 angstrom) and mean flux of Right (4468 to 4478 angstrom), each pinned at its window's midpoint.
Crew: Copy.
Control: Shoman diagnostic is 0.19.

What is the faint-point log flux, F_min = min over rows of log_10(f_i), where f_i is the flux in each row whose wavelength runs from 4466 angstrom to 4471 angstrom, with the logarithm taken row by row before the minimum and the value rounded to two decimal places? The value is 1.08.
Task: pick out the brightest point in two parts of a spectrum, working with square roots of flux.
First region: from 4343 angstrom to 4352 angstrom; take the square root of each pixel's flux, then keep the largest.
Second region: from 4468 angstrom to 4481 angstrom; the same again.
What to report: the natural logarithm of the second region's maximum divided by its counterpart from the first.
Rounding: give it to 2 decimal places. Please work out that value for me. 0.06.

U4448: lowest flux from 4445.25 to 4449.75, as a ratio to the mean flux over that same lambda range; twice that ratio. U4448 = 1.60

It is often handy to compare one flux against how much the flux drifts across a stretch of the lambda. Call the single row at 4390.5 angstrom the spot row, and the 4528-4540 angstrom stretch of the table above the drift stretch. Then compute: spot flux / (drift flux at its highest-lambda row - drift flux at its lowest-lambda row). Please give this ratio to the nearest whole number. 17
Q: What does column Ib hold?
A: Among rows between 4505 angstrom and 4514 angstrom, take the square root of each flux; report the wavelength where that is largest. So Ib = 4510.5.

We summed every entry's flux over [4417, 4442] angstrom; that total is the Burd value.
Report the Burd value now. 199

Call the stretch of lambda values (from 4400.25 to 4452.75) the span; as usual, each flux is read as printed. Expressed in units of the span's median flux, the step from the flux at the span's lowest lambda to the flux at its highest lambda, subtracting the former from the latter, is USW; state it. 0.14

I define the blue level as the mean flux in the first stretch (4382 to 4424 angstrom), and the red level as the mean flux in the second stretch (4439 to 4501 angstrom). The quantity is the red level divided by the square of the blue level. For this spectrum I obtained 0.110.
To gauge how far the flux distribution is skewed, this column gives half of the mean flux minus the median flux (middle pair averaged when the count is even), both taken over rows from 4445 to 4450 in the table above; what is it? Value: 0.3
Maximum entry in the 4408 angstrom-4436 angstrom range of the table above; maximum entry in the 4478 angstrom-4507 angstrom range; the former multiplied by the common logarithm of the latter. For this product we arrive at 16.5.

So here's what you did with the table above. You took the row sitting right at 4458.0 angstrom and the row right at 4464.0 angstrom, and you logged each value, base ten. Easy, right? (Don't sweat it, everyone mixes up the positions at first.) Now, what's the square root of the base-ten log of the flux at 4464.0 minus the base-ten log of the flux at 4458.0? 0.22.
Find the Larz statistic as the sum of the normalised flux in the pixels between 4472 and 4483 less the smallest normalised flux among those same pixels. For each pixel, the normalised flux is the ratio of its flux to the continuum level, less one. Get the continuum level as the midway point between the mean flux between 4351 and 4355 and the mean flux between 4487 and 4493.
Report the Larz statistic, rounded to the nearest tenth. 1.2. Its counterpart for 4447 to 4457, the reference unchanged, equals 0.5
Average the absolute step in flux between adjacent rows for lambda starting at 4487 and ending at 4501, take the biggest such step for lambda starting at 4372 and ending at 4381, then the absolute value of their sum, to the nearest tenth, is 5.2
